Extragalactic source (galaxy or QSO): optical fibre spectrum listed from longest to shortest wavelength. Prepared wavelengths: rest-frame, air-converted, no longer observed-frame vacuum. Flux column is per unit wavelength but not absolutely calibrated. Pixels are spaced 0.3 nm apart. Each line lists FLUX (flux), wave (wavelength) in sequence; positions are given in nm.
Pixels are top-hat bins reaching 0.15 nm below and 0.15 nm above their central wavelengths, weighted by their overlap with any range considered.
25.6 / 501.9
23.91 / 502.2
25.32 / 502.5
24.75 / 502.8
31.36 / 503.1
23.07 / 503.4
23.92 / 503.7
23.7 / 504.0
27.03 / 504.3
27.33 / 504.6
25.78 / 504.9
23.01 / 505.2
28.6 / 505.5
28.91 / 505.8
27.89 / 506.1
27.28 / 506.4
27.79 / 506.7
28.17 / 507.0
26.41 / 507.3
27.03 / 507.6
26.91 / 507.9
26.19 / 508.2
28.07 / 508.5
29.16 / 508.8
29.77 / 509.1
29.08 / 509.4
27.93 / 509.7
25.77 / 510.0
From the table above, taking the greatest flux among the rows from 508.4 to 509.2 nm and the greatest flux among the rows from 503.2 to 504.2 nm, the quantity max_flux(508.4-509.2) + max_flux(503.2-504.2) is 54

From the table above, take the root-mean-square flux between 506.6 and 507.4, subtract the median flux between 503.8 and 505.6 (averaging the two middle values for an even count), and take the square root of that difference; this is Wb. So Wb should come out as 1.03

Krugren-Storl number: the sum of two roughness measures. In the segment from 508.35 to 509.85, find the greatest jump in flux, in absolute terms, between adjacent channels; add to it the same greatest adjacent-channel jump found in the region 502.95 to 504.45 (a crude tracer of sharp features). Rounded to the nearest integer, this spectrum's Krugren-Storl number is 9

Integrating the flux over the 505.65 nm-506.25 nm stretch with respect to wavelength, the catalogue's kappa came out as 17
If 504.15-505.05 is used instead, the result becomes 24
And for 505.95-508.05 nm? 57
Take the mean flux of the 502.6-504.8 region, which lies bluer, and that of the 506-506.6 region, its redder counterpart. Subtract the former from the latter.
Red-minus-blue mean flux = 1.7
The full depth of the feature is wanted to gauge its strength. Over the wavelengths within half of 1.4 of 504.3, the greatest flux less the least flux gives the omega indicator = 3.6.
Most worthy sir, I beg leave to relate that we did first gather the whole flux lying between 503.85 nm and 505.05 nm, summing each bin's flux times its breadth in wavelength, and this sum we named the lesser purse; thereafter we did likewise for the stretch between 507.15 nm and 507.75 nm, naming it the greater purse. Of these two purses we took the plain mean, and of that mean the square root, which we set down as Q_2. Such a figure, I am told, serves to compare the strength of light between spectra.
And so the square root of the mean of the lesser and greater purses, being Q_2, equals 4.86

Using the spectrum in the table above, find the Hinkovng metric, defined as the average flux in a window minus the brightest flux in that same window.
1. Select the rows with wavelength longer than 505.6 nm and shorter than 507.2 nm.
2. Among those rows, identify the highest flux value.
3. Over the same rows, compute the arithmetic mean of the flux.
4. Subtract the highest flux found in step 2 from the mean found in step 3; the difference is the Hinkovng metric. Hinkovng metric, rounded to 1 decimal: -0.9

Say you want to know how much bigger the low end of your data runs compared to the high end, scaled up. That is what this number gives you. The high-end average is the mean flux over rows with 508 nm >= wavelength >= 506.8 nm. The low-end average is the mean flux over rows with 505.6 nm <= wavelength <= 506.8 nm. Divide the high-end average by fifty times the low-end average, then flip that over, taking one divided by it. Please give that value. 51.5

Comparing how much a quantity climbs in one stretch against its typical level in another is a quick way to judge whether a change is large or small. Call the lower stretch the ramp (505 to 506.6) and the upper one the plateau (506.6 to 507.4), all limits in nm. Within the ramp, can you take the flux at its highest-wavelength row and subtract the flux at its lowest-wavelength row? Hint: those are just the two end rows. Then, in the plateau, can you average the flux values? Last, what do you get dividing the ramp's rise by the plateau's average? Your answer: 0.16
